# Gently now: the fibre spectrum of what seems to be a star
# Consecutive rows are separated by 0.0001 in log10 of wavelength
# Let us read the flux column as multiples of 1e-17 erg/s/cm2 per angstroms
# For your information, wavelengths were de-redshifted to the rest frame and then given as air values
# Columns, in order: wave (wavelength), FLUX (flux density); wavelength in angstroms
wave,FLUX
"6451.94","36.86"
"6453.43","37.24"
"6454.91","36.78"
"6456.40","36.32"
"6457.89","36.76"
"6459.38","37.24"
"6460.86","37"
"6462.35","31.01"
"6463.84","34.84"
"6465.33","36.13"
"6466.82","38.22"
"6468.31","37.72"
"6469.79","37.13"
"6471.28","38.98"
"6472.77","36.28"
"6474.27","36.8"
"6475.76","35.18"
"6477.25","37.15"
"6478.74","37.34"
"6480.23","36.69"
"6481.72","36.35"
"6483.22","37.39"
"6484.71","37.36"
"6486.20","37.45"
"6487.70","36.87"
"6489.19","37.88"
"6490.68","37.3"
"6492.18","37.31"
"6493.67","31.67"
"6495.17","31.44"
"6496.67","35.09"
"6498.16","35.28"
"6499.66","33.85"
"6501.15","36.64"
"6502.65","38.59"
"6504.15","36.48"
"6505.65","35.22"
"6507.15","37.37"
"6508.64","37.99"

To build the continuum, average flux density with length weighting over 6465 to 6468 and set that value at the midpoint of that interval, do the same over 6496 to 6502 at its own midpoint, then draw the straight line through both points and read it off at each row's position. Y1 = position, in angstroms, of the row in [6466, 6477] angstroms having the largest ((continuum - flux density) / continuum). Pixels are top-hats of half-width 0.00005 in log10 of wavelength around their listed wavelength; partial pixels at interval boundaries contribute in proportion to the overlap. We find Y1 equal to 6475.76 angstroms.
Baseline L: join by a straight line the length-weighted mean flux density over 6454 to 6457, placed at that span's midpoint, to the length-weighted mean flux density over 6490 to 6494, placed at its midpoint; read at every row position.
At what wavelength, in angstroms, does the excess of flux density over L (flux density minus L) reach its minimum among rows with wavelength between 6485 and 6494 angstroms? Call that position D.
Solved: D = 6493.67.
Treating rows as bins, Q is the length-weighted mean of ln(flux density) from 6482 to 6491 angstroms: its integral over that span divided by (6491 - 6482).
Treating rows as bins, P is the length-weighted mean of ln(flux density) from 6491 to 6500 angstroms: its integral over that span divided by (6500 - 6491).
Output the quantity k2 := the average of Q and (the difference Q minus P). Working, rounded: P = 3.530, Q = 3.62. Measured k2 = 1.86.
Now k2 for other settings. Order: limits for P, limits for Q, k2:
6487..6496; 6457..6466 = 1.78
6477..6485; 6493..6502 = 1.72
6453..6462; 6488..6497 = 1.76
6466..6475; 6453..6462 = 1.79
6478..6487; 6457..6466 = 1.76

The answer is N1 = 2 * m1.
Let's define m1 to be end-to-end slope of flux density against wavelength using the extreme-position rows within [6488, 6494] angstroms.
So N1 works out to -2.8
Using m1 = -1.4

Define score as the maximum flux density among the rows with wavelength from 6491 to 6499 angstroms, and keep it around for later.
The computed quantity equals 37.31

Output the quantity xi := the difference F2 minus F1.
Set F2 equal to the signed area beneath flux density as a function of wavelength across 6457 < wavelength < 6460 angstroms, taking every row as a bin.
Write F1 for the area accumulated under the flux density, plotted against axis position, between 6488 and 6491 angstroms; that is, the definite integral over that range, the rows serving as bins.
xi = -2.2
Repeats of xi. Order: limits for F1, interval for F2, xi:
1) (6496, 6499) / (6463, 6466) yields 0.3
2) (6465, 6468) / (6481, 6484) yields -1.6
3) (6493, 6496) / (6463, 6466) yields 11.2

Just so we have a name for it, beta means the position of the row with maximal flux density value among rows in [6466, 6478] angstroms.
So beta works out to 6471.28 angstroms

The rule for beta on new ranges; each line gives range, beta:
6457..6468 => 6466.82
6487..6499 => 6489.19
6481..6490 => 6489.19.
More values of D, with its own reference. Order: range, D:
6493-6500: 6495.17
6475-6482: 6475.76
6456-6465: 6462.35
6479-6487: 6481.72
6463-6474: 6463.84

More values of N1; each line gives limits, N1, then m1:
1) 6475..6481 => 0.7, 0.3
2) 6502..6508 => -0.5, -0.3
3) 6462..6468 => 3.2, 1.6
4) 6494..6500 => 1.1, 0.5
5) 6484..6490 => 0.2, 0.1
